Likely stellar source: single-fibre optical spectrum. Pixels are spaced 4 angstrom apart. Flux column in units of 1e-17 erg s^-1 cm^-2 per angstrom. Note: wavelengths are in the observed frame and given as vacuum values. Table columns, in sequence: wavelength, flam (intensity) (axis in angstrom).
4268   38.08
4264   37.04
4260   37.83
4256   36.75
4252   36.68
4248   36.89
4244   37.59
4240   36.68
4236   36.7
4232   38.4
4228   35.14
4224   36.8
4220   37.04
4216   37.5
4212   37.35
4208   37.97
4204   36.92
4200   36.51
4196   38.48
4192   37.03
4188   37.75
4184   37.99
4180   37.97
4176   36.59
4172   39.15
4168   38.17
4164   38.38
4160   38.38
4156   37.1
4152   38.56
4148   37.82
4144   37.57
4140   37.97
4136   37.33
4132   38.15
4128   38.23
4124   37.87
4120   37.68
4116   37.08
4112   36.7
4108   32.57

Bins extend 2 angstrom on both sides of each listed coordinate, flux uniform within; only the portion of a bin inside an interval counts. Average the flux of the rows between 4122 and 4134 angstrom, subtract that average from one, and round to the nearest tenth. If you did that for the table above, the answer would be -37.1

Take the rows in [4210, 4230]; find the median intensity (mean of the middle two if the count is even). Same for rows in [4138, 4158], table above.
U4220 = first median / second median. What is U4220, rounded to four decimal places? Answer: 0.9794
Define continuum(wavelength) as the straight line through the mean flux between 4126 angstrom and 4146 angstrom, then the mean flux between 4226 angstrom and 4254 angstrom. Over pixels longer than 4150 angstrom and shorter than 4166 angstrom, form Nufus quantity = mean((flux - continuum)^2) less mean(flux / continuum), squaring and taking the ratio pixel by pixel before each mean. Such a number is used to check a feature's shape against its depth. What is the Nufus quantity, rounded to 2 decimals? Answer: -0.45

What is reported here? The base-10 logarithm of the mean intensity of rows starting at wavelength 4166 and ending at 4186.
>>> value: 1.58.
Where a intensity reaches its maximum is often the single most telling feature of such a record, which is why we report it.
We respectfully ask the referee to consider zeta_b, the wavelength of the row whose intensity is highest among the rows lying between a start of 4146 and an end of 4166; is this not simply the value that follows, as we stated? 4152 angstrom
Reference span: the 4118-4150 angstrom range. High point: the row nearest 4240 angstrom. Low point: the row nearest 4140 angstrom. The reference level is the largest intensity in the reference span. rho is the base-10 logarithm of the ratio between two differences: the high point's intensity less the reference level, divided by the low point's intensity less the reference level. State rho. 0.78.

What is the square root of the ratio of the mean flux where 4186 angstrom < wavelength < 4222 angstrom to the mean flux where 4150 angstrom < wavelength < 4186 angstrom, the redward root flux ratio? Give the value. 0.992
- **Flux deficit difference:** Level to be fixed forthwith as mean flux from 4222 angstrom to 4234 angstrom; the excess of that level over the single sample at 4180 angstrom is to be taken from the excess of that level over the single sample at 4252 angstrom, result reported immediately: 1.29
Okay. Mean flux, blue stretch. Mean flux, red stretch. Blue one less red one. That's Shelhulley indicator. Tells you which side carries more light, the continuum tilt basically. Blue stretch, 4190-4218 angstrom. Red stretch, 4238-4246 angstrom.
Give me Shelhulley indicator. 0.26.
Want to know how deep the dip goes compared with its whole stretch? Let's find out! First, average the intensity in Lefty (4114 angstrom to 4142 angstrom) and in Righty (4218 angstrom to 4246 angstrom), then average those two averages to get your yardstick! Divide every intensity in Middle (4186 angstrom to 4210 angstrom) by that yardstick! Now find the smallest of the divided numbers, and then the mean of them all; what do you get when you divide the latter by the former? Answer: 1.03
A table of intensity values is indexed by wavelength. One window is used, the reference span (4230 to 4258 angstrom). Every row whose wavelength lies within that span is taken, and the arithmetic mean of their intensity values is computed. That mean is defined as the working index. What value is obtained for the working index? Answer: 37.1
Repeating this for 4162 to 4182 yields 38.1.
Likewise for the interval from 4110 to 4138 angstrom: 37.6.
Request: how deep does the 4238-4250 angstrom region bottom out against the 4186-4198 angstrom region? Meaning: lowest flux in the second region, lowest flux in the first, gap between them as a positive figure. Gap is 0.35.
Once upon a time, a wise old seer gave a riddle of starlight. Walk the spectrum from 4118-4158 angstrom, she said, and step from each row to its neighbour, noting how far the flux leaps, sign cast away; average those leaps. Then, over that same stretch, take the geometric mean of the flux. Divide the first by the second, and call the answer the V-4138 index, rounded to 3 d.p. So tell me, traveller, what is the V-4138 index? 0.015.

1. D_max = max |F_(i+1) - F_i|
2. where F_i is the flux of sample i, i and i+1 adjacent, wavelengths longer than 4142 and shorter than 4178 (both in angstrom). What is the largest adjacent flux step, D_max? 2.6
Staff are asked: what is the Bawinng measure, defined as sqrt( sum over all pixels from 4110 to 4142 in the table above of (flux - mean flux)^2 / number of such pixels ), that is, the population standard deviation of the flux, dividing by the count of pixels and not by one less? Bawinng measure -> 0.51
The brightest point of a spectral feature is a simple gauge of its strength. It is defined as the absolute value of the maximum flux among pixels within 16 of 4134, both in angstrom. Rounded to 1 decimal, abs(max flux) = 38.2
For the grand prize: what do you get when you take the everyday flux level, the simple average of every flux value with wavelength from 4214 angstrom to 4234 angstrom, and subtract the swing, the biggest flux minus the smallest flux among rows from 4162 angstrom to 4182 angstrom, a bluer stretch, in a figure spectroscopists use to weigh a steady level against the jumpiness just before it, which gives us 34.4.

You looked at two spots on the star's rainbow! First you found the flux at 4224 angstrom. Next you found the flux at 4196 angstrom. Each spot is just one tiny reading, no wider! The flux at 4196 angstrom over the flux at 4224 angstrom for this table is 1.05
